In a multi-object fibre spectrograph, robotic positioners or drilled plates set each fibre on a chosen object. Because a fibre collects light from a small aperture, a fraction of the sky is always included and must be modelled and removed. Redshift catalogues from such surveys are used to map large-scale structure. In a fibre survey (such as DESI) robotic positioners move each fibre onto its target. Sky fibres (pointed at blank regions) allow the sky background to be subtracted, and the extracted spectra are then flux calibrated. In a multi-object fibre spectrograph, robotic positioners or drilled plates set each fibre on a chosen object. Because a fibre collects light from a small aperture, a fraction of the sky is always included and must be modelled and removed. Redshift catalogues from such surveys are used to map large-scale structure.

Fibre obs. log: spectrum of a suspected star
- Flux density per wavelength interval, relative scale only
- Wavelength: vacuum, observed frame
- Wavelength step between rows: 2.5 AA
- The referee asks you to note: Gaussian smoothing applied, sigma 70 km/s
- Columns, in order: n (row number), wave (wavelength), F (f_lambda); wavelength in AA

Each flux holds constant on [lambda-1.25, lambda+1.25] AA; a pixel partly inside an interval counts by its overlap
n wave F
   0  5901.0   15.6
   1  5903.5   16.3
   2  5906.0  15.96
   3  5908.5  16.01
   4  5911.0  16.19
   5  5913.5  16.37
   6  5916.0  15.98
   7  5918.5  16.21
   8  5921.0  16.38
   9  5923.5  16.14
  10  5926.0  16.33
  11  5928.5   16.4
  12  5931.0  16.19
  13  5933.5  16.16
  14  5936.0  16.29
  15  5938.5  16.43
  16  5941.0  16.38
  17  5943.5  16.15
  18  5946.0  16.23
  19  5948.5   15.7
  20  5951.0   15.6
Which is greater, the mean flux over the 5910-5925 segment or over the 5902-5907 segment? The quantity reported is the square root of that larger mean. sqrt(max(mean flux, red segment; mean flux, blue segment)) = 4.03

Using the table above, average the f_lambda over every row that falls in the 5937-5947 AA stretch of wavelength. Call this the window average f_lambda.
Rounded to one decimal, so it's 16.3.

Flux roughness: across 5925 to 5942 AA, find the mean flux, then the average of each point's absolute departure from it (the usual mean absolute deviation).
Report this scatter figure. 0.084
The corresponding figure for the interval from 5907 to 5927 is 0.121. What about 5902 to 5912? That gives 0.130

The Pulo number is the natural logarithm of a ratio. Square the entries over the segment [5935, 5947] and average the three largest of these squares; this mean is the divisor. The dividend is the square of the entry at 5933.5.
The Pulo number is -0.025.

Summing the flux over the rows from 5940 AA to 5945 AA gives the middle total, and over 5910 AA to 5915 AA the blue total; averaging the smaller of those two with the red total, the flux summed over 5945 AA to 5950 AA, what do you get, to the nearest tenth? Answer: 32.2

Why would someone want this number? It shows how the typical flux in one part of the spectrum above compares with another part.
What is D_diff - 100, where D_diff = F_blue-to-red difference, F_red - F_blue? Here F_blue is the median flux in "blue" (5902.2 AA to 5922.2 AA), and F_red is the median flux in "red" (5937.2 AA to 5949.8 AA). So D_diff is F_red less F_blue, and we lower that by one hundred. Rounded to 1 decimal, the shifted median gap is -100.0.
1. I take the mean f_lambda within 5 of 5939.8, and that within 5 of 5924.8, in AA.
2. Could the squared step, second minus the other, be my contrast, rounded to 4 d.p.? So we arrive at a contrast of 0.0000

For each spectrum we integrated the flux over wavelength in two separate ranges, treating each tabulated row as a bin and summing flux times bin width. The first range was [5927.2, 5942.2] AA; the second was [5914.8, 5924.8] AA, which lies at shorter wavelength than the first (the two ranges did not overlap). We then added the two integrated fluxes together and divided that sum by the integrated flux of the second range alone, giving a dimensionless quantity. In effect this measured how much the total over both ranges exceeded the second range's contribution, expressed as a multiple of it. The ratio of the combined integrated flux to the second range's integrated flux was 2.51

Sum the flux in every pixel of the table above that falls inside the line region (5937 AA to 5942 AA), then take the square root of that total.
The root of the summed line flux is 5.73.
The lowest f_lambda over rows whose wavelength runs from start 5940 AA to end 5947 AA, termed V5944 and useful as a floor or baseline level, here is 16.15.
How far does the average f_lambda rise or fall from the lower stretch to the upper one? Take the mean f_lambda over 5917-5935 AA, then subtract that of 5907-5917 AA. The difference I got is 0.12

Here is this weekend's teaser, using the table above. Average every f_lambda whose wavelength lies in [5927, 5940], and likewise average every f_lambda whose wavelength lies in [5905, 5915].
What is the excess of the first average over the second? 0.16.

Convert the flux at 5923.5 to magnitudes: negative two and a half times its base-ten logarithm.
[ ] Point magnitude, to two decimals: -3.02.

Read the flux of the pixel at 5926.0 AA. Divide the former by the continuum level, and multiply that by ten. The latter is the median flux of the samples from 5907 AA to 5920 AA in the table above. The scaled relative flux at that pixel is 10.1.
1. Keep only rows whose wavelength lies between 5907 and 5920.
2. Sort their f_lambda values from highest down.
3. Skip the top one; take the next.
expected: 16.21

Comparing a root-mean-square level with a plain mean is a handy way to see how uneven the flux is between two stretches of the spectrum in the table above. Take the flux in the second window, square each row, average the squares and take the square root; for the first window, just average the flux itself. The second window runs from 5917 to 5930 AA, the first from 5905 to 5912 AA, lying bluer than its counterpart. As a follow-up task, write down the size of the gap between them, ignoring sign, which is 0.24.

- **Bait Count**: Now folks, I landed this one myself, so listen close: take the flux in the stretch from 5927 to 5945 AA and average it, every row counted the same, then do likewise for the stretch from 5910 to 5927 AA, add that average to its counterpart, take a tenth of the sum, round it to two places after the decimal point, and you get 3.25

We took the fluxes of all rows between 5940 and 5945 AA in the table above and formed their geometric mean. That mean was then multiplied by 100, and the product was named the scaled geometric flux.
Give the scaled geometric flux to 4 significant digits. 1626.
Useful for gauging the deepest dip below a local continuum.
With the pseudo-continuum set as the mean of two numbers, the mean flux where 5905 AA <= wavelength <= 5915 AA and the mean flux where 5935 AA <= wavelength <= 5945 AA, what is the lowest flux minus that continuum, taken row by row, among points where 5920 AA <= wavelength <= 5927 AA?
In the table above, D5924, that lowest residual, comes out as -0.08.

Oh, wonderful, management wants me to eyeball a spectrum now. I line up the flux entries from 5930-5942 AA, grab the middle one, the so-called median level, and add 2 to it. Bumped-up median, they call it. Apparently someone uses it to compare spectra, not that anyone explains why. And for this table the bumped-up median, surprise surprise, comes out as 18.29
